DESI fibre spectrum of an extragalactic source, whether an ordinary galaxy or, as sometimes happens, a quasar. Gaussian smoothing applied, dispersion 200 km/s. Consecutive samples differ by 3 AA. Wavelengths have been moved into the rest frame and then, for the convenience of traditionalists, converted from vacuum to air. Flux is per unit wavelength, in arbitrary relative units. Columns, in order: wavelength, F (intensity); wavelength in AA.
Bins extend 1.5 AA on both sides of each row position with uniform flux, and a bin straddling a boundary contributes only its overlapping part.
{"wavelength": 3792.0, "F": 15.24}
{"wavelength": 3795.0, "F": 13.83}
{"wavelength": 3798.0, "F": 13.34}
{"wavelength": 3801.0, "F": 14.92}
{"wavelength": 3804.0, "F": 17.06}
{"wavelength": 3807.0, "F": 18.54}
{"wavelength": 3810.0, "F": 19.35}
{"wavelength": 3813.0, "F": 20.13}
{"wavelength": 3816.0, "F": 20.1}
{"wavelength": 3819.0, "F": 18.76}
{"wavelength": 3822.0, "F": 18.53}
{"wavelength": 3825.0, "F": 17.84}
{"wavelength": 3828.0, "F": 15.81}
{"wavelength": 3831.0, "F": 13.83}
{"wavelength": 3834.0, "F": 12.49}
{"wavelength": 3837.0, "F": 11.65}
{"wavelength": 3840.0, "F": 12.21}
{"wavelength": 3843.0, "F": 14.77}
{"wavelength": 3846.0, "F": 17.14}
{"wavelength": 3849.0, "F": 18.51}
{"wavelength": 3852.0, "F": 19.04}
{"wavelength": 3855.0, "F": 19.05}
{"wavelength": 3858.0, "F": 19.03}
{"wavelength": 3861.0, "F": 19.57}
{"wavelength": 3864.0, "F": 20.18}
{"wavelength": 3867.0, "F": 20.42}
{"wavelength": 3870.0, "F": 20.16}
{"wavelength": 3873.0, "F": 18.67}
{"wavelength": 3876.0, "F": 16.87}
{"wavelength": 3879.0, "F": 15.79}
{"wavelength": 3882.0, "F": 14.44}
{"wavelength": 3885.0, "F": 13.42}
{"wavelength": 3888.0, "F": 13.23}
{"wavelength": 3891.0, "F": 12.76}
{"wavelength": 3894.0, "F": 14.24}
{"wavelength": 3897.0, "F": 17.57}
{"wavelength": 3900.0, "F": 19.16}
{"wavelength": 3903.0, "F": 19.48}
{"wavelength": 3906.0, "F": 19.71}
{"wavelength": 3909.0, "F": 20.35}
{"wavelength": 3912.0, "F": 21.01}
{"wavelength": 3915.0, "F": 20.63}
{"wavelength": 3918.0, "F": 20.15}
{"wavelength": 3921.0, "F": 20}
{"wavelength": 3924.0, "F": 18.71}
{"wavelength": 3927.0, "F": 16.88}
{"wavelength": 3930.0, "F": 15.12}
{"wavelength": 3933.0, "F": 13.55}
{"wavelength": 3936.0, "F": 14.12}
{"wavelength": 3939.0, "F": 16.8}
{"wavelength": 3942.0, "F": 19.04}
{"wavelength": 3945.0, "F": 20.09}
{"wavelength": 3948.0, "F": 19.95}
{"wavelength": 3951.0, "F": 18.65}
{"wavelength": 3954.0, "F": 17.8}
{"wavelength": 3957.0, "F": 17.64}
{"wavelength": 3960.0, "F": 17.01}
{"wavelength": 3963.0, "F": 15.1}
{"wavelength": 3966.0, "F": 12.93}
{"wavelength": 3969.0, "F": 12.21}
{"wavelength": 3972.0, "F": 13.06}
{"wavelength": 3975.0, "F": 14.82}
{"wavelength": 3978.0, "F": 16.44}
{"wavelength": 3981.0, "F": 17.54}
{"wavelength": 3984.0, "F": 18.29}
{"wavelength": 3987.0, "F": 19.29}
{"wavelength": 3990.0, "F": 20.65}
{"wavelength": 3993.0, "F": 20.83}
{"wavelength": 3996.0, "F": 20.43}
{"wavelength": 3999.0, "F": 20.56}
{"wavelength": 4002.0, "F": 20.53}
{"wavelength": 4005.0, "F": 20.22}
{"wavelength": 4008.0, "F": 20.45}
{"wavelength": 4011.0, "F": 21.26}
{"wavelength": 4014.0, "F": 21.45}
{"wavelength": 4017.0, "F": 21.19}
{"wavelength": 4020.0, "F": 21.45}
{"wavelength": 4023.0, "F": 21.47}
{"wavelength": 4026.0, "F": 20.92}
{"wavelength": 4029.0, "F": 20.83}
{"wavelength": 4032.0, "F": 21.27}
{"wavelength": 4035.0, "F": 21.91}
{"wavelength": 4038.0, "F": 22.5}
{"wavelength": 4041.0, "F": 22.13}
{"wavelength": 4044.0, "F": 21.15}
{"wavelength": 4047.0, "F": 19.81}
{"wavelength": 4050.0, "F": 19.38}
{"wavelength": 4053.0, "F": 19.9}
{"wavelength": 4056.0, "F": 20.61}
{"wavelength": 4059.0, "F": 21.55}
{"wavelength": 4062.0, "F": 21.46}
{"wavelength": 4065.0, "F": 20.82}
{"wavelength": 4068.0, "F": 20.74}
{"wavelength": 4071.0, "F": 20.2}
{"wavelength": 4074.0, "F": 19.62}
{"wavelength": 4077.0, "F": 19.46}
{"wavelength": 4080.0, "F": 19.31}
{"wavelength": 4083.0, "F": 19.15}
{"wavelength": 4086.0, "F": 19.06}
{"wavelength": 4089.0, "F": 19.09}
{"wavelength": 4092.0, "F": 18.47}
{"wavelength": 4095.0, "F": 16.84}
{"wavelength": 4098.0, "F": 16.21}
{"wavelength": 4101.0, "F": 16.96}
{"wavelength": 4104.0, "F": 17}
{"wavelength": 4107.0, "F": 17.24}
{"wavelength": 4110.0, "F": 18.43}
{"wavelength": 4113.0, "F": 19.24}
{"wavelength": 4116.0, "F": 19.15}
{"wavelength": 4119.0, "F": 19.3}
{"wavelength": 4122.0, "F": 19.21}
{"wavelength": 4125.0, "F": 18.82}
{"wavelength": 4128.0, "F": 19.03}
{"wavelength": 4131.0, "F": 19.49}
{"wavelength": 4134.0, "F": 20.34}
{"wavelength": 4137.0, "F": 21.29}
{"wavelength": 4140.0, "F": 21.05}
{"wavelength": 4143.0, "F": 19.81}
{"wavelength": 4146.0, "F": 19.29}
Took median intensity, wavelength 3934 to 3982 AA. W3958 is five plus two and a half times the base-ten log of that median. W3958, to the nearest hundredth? 8.07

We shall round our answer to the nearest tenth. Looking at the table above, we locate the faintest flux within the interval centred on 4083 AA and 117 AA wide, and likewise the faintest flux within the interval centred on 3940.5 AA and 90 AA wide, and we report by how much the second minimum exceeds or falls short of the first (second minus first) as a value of -4.0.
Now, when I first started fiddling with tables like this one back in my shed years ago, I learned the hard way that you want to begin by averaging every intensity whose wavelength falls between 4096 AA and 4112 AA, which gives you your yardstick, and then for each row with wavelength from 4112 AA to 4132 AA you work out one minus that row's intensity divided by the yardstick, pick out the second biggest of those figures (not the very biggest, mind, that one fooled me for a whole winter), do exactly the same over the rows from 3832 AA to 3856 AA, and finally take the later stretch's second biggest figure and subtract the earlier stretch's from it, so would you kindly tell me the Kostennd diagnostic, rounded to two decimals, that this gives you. -0.40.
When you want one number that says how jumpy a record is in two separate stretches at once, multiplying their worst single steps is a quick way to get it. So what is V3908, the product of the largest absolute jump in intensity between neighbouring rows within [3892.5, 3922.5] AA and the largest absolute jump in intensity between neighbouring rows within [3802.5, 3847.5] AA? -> 8.5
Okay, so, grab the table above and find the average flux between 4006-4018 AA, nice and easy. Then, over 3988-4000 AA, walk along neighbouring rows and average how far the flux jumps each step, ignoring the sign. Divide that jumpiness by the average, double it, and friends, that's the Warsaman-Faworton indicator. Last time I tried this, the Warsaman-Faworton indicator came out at 0.02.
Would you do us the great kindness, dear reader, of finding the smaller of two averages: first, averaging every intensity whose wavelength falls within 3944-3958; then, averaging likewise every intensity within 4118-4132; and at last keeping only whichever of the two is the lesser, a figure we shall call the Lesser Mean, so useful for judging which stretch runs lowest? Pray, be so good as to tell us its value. 19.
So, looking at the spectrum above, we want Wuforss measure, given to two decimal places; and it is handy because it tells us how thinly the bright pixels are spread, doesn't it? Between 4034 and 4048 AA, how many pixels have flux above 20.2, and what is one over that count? 0.25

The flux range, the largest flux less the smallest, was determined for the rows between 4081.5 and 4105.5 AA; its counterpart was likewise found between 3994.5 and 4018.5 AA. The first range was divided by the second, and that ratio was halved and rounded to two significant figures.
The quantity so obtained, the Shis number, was 1.2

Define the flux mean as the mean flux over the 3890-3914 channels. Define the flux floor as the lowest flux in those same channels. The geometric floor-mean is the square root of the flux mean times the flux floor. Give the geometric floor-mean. 15.2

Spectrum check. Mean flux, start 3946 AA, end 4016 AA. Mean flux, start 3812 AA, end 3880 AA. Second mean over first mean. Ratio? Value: 0.96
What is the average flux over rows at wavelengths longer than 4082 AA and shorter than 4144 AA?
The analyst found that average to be 18.8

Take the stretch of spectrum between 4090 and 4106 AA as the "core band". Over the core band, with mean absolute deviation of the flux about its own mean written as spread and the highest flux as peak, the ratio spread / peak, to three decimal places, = 0.030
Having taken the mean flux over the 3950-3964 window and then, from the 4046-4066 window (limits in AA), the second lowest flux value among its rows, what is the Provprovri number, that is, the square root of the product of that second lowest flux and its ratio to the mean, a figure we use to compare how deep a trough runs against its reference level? 4.8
